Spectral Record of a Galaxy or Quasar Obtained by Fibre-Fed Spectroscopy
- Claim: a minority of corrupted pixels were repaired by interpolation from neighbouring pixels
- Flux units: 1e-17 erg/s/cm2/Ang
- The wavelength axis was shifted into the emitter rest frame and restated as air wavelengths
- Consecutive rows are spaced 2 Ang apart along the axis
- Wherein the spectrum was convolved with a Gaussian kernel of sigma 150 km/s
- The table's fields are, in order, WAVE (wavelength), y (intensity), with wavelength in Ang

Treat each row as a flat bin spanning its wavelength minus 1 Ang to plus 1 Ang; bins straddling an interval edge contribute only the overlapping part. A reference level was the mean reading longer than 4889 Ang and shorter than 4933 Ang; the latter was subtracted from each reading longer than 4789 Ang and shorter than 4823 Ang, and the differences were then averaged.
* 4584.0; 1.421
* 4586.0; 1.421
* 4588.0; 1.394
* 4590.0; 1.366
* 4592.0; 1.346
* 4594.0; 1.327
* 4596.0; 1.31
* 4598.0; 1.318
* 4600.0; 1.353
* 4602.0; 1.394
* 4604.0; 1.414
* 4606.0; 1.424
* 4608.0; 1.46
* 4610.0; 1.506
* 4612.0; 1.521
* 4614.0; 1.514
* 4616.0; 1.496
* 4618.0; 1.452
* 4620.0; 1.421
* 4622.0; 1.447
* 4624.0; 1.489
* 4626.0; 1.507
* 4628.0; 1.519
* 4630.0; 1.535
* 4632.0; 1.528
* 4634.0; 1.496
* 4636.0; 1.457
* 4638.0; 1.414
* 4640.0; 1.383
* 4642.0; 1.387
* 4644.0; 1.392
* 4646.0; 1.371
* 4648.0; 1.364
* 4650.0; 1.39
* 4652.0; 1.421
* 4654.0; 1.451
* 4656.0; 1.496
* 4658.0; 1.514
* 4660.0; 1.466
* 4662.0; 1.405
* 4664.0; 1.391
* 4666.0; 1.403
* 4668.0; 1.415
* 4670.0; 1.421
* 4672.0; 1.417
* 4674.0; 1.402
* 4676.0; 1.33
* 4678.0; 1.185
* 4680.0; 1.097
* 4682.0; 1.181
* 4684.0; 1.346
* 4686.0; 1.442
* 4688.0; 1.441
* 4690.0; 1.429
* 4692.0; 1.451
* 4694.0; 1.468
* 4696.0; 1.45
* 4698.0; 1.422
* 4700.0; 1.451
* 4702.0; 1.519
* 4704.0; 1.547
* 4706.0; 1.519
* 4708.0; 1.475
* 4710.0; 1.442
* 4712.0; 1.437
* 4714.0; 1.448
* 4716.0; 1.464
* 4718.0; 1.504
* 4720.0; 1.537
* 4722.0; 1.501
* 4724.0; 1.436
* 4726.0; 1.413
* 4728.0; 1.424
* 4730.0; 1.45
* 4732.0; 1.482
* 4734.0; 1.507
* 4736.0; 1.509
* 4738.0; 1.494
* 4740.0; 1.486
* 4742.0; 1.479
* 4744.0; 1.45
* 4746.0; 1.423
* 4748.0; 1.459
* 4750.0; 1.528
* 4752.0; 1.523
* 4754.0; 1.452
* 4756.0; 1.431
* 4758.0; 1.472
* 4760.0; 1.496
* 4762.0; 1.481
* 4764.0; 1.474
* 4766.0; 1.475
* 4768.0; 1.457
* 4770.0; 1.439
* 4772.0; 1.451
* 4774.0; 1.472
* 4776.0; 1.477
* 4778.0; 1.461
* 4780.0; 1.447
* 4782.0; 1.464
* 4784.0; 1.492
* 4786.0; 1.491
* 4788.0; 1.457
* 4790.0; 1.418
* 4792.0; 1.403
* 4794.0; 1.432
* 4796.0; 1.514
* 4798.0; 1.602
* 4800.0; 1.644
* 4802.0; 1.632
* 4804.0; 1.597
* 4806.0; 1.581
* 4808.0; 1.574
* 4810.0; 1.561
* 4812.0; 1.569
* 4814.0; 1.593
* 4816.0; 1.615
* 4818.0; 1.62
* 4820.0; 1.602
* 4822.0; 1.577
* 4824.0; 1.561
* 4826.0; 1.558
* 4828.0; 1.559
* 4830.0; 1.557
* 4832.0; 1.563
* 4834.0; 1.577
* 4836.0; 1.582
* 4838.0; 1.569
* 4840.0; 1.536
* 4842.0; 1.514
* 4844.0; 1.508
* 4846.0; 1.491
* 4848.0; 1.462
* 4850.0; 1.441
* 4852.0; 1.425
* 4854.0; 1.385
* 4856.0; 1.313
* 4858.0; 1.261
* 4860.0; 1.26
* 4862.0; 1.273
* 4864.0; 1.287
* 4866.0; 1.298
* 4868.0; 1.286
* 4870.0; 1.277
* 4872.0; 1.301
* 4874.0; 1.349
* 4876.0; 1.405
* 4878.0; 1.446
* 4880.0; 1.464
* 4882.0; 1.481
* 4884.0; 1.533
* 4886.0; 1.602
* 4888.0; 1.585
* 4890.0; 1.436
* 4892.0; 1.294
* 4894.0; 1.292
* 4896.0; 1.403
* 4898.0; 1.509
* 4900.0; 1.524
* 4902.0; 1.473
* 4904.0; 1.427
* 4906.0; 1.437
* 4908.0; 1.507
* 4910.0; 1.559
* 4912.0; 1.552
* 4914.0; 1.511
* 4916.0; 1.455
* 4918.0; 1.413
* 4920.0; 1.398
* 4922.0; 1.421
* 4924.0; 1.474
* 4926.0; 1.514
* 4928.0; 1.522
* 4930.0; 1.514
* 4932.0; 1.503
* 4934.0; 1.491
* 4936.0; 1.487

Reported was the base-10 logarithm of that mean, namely -1.00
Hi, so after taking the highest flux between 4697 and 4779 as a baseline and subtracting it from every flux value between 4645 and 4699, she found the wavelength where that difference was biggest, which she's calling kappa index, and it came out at 4658.0 Ang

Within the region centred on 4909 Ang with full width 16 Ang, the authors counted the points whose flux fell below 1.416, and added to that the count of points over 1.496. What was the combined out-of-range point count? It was 4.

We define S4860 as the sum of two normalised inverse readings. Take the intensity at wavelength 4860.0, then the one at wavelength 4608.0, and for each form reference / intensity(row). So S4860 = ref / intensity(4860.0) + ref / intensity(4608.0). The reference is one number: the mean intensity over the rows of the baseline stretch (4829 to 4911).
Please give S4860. 2.12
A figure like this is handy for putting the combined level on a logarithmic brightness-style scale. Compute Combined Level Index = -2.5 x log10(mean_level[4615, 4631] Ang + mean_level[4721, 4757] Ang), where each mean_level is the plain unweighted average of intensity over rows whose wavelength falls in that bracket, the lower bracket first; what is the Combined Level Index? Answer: -1.18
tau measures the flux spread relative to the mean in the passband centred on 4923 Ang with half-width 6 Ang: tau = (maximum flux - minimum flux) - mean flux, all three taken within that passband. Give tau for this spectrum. -1.33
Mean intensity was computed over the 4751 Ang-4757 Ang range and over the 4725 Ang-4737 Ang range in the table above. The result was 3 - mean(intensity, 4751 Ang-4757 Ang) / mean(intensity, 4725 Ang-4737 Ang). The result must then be 2.00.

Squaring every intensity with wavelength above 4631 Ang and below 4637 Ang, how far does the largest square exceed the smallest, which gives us 0.21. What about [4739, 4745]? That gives 0.11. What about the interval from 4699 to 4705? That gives 0.29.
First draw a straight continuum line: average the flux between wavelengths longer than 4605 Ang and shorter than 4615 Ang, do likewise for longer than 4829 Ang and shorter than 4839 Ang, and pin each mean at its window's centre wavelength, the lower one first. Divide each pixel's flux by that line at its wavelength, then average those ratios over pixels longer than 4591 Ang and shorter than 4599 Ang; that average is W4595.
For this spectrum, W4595 0.896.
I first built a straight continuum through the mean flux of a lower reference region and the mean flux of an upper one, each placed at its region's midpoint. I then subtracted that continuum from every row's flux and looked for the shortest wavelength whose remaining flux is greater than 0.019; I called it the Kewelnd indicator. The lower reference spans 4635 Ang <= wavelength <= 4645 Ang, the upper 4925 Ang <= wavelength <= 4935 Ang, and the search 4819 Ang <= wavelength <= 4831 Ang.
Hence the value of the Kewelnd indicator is 4820.0 Ang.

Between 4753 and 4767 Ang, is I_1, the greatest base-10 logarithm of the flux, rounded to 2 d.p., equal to 0.17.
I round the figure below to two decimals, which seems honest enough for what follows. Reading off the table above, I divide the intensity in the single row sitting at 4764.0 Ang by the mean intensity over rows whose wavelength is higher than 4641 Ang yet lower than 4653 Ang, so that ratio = 1.06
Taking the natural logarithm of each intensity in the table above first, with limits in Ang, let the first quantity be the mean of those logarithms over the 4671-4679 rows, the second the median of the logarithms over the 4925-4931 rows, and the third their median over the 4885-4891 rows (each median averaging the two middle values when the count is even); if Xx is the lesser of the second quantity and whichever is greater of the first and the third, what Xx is 0.415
